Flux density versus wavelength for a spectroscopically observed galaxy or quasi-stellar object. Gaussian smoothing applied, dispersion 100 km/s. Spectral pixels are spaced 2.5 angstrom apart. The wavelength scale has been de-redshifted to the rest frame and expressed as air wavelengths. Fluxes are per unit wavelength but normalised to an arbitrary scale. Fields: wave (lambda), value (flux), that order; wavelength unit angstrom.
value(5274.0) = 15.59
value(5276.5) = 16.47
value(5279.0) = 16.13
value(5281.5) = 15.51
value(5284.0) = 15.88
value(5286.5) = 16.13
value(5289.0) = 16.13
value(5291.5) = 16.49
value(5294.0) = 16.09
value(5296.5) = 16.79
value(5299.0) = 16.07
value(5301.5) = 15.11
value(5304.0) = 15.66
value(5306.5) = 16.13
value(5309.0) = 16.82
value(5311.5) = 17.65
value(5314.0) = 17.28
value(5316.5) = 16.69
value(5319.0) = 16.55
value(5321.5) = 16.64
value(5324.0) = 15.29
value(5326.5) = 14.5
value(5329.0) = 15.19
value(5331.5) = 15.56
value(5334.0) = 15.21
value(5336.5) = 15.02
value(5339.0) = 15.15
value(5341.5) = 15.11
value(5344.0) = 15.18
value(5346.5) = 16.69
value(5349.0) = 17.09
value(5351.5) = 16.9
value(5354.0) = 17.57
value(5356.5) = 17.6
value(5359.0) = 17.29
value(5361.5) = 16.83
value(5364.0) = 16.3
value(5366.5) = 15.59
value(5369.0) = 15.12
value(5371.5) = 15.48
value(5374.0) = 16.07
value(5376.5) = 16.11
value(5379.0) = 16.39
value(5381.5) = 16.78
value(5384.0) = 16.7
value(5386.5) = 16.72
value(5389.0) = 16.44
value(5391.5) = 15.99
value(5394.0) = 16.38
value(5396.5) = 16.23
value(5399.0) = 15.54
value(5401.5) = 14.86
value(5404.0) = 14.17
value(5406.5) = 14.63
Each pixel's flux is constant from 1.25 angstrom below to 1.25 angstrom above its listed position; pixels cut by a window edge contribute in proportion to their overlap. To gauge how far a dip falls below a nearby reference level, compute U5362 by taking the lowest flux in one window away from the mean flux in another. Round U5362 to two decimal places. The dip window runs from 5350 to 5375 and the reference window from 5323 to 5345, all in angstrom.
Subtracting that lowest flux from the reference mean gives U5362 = 0.01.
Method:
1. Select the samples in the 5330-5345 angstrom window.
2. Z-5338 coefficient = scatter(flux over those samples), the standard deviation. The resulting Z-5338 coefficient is 0.2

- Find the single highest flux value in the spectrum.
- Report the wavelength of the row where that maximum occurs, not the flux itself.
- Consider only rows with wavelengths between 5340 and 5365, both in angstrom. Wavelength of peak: 5356.5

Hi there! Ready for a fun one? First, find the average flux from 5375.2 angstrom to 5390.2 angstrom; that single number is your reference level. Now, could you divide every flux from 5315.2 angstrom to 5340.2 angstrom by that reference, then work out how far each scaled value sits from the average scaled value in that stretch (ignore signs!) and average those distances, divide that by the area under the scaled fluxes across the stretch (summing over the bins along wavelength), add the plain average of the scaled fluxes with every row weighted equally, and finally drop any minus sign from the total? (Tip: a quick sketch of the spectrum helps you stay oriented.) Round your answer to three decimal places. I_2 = 0.945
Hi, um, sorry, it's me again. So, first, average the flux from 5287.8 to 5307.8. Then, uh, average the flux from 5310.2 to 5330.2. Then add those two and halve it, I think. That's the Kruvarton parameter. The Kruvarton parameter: 16.14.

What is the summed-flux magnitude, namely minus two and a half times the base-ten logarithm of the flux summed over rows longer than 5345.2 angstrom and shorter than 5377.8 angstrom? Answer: -5.83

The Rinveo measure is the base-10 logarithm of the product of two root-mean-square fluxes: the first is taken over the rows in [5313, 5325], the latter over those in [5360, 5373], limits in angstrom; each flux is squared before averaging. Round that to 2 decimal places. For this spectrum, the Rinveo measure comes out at 2.42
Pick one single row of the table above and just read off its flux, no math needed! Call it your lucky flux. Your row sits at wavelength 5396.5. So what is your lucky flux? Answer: 16.23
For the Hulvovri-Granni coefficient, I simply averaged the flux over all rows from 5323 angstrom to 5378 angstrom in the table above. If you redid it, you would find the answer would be 15.95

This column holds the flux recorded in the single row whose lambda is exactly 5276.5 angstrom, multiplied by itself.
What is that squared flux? 271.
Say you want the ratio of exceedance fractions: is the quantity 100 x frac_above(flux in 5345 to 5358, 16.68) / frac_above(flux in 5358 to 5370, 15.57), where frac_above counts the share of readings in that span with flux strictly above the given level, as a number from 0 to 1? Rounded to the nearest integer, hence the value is 125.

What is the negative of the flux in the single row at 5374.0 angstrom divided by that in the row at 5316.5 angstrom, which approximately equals -0.96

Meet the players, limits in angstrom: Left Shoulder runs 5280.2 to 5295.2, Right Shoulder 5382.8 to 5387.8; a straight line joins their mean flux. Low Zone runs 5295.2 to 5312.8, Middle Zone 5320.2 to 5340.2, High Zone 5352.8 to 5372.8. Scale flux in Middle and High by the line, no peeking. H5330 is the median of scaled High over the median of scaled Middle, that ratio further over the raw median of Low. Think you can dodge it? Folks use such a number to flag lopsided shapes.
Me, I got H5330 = 0.0667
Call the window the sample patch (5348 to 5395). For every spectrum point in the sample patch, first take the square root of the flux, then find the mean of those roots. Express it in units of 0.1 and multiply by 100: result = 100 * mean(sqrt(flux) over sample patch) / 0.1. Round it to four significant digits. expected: 4060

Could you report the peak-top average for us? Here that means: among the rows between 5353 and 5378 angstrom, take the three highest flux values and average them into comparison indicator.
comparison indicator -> 17.5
